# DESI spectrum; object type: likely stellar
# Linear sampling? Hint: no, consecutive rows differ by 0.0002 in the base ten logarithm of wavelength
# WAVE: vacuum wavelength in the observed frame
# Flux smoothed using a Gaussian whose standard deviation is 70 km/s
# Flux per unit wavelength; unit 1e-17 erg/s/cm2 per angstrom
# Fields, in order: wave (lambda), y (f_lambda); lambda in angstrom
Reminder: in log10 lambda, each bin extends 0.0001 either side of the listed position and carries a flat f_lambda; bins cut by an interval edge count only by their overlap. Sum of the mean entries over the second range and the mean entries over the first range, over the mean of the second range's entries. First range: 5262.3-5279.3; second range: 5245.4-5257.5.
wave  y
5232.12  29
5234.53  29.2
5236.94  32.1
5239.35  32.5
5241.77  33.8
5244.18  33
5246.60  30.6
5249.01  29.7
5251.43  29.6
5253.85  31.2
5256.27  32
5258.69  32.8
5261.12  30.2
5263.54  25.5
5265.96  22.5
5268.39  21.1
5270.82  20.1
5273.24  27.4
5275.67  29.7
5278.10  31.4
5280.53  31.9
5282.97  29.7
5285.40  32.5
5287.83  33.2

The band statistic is 1.83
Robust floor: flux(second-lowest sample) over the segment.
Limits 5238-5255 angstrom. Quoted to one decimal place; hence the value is 29.7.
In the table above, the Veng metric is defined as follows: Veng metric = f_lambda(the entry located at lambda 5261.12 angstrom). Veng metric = 30.2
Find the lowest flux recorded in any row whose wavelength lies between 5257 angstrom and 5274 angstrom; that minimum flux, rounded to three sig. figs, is 20.1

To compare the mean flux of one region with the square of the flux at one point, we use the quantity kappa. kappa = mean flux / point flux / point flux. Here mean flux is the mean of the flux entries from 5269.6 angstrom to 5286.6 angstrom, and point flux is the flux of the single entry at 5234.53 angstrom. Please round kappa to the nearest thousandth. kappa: 0.034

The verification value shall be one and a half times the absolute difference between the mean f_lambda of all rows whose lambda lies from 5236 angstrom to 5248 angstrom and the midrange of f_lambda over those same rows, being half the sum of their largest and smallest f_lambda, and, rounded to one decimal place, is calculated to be 0.3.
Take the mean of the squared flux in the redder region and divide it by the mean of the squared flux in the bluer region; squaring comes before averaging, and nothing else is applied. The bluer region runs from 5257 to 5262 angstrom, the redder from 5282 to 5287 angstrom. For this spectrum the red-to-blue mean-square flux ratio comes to 0.98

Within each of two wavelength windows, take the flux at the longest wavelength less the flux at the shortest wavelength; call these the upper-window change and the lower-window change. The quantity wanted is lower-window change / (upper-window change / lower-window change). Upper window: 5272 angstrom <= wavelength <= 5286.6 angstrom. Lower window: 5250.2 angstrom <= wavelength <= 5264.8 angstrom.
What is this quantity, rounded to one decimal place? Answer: 3.3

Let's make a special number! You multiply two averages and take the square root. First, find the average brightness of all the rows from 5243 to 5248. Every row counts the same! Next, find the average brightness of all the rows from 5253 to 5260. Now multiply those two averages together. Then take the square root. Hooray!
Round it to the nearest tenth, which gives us 31.9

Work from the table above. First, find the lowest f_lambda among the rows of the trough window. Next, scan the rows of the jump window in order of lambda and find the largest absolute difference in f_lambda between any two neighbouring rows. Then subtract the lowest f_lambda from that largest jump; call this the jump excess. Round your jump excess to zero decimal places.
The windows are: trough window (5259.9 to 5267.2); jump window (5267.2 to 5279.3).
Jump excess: -15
